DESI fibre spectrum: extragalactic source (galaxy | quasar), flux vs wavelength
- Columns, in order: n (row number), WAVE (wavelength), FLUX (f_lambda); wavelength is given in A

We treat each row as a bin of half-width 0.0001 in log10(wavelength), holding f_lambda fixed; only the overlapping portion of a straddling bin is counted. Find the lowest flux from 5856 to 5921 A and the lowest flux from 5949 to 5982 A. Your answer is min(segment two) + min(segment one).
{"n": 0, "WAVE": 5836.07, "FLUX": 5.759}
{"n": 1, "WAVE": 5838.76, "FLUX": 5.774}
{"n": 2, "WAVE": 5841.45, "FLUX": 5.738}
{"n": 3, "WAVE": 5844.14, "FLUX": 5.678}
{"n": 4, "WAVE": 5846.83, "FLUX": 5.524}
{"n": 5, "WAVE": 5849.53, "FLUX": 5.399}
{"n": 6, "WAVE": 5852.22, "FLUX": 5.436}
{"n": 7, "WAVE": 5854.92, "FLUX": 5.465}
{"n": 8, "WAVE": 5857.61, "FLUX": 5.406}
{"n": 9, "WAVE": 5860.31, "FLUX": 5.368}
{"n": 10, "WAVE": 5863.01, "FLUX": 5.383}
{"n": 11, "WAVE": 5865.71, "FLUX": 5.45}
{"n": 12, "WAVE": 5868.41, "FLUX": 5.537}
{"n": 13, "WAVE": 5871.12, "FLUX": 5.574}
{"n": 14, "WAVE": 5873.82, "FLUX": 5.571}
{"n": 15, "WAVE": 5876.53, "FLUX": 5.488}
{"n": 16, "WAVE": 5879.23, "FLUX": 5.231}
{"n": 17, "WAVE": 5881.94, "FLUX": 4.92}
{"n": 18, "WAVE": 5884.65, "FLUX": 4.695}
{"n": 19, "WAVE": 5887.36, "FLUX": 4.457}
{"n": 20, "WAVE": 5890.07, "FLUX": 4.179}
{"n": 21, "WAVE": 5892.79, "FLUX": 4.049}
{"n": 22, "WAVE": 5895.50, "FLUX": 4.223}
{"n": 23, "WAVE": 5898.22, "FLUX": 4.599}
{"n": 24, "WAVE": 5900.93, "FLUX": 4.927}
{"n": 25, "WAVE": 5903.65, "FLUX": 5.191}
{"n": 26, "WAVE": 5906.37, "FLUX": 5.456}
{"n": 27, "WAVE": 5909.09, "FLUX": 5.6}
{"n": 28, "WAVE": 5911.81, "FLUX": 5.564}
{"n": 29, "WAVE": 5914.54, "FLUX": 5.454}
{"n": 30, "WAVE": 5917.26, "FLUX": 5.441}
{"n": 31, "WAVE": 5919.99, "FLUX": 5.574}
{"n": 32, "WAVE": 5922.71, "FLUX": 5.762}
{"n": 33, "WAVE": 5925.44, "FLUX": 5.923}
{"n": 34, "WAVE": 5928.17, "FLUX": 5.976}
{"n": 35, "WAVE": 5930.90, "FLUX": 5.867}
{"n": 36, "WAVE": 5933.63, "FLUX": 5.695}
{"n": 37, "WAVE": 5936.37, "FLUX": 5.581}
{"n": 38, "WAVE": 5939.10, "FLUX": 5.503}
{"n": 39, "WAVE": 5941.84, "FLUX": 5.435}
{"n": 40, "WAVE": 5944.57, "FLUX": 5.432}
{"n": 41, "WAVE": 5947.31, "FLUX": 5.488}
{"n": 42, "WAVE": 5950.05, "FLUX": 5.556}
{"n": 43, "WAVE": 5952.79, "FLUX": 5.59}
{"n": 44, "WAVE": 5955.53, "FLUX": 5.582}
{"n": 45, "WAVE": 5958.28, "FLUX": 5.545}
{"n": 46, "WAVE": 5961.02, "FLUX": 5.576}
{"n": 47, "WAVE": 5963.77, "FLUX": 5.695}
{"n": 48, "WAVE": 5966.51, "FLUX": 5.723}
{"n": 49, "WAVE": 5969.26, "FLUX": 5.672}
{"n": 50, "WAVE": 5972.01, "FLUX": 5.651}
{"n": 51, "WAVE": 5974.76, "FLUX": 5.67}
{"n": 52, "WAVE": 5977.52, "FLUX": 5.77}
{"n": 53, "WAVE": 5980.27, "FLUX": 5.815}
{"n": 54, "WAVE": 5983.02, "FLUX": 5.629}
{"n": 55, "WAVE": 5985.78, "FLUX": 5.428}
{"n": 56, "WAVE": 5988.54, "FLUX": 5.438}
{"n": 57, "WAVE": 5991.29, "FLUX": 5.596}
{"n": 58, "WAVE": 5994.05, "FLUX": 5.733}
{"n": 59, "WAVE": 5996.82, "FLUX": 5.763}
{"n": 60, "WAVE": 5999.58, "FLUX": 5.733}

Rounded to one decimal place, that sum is 9.6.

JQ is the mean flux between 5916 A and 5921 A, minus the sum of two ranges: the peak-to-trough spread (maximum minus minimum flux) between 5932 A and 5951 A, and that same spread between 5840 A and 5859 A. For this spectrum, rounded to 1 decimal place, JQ 4.9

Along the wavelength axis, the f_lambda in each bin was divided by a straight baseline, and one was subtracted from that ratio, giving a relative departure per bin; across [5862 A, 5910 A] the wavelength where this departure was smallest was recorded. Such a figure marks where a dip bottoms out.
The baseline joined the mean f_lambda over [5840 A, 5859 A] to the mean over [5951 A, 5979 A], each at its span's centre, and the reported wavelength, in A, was 5892.79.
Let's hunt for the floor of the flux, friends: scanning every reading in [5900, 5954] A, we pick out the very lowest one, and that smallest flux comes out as 4.927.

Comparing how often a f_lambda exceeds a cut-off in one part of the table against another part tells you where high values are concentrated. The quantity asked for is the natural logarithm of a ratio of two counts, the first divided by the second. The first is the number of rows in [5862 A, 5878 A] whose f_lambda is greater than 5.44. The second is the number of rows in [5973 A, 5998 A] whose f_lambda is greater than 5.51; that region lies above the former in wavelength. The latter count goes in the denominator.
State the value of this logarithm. -0.34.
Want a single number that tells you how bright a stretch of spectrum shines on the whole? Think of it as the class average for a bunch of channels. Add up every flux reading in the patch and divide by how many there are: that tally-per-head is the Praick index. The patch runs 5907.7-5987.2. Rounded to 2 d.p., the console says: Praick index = 5.63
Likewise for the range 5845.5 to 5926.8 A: 5.23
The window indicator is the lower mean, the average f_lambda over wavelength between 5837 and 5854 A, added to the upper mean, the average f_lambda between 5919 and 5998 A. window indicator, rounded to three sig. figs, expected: 11.2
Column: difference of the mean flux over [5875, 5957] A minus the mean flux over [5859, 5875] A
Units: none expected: -0.20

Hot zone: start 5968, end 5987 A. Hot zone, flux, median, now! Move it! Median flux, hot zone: 5.67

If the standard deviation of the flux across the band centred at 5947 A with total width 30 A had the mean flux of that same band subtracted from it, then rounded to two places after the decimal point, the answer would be -5.47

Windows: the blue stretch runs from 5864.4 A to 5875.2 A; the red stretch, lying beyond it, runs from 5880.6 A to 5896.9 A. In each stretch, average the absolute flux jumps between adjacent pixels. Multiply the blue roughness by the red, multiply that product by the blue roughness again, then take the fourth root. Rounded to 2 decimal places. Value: 0.14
